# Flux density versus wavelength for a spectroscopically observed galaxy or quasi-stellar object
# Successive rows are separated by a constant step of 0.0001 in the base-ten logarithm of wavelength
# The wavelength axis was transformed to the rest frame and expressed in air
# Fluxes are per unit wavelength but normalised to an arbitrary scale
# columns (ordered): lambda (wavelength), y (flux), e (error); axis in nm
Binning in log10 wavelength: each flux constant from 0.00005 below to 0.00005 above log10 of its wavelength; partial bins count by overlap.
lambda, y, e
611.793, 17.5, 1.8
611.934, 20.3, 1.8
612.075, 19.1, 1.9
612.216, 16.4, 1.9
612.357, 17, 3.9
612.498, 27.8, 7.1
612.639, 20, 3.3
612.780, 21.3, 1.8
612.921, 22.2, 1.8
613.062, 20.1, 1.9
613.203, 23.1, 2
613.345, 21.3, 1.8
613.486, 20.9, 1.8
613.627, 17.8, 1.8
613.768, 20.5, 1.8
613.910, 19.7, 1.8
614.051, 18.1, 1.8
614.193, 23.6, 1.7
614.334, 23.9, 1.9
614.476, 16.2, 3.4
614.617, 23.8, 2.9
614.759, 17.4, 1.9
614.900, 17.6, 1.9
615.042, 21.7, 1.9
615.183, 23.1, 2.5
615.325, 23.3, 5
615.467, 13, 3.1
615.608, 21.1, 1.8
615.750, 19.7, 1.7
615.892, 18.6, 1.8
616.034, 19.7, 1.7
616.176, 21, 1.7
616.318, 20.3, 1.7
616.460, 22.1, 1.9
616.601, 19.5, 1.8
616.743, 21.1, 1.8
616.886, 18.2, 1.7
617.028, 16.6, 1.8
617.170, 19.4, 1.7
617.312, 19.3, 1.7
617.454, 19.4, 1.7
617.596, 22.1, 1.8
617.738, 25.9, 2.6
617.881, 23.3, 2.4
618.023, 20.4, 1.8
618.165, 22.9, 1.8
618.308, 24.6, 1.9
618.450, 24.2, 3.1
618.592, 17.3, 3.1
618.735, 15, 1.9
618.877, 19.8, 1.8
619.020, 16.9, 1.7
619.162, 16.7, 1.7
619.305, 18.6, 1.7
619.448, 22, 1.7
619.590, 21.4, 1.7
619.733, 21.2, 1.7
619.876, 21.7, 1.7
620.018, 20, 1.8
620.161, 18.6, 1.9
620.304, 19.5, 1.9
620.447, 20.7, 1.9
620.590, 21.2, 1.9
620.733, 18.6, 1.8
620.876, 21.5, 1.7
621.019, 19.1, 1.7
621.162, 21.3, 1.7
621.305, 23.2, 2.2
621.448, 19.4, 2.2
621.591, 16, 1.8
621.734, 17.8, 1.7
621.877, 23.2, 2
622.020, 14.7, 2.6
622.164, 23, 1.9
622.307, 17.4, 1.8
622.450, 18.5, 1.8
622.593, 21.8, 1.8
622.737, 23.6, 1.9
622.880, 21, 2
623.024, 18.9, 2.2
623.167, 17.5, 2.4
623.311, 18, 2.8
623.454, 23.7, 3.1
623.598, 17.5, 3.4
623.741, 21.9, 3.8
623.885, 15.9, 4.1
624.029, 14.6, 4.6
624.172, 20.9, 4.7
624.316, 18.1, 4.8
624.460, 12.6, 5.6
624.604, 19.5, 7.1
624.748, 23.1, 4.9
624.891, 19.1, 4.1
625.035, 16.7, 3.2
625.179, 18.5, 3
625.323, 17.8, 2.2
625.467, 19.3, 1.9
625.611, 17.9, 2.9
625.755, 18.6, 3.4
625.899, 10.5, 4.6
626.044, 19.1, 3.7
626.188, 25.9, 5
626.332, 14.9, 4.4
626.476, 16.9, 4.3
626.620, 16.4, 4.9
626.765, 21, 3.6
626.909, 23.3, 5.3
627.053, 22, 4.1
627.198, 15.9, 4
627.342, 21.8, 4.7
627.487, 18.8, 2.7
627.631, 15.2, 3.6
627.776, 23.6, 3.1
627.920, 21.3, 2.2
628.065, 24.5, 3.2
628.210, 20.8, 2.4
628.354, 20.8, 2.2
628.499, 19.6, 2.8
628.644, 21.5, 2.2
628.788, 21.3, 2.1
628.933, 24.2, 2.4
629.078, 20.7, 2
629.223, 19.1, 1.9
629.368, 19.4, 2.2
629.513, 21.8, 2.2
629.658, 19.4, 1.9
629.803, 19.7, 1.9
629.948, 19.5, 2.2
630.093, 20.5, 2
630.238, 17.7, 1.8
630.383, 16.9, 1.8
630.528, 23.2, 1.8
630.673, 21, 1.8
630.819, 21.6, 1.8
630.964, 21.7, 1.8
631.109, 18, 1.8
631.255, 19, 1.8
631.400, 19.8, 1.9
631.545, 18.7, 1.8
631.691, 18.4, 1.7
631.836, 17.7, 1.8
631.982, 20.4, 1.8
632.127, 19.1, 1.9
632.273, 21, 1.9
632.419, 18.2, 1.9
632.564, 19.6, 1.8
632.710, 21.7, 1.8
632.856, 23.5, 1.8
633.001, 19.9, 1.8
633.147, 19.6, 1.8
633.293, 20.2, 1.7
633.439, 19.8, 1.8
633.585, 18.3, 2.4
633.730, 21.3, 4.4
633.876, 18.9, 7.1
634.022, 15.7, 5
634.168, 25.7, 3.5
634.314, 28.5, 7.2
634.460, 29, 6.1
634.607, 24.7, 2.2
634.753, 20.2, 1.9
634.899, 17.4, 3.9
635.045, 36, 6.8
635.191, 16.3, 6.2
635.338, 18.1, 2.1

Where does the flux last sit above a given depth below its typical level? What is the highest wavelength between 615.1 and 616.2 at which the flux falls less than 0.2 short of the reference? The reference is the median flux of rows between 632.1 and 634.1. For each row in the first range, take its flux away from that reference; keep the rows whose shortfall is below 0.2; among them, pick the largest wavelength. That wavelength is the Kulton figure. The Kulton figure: 616.176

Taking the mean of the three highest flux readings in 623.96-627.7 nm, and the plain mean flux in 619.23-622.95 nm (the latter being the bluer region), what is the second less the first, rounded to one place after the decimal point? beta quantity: -3.9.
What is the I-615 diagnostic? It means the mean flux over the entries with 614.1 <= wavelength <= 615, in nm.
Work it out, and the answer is 20.4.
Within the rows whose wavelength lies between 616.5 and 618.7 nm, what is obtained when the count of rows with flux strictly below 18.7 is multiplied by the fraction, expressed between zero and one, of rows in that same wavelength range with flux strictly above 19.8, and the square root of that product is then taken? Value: 1.26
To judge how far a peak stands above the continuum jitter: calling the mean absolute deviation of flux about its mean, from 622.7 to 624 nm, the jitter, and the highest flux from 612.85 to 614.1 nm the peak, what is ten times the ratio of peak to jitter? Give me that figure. 94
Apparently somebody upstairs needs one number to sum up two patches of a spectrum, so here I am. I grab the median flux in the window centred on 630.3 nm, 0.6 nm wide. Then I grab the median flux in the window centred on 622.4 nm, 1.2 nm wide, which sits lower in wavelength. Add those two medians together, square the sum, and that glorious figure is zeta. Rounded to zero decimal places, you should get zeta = 1640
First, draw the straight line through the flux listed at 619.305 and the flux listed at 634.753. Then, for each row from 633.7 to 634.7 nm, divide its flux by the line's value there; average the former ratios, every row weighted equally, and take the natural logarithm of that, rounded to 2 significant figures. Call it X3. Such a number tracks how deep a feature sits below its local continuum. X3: 0.15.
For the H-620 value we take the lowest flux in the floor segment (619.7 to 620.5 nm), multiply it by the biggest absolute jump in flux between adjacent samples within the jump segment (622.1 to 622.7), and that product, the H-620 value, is 104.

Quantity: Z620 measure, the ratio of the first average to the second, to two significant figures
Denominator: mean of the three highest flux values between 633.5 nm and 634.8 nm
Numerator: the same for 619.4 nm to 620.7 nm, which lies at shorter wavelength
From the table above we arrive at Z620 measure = 0.78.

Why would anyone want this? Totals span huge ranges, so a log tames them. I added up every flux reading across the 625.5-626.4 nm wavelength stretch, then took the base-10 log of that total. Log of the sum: 2.03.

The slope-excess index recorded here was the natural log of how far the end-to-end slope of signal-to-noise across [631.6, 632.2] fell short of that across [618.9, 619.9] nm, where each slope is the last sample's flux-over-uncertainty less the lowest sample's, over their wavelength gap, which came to 1.6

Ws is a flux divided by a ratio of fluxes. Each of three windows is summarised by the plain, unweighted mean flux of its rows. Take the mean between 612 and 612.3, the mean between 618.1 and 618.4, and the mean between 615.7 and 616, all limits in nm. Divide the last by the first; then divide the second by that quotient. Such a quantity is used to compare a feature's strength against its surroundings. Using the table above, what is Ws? 22.0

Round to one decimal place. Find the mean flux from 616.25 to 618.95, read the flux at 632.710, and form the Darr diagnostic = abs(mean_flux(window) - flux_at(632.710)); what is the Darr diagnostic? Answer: 1.1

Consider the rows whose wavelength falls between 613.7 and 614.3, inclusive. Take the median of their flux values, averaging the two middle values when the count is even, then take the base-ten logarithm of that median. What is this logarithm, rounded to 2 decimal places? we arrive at 1.30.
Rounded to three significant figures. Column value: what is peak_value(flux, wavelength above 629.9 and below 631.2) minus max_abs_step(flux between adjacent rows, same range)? 16.9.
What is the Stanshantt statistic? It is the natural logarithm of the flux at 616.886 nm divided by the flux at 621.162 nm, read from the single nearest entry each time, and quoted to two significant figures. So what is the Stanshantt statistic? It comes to -0.16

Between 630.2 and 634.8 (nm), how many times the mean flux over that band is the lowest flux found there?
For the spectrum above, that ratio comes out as 0.76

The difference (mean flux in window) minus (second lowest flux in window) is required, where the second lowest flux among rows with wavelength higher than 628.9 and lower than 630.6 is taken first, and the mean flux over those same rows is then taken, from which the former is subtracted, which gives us 2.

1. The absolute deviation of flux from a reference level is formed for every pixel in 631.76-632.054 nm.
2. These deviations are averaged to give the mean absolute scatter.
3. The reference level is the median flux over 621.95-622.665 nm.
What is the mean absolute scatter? 1.3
